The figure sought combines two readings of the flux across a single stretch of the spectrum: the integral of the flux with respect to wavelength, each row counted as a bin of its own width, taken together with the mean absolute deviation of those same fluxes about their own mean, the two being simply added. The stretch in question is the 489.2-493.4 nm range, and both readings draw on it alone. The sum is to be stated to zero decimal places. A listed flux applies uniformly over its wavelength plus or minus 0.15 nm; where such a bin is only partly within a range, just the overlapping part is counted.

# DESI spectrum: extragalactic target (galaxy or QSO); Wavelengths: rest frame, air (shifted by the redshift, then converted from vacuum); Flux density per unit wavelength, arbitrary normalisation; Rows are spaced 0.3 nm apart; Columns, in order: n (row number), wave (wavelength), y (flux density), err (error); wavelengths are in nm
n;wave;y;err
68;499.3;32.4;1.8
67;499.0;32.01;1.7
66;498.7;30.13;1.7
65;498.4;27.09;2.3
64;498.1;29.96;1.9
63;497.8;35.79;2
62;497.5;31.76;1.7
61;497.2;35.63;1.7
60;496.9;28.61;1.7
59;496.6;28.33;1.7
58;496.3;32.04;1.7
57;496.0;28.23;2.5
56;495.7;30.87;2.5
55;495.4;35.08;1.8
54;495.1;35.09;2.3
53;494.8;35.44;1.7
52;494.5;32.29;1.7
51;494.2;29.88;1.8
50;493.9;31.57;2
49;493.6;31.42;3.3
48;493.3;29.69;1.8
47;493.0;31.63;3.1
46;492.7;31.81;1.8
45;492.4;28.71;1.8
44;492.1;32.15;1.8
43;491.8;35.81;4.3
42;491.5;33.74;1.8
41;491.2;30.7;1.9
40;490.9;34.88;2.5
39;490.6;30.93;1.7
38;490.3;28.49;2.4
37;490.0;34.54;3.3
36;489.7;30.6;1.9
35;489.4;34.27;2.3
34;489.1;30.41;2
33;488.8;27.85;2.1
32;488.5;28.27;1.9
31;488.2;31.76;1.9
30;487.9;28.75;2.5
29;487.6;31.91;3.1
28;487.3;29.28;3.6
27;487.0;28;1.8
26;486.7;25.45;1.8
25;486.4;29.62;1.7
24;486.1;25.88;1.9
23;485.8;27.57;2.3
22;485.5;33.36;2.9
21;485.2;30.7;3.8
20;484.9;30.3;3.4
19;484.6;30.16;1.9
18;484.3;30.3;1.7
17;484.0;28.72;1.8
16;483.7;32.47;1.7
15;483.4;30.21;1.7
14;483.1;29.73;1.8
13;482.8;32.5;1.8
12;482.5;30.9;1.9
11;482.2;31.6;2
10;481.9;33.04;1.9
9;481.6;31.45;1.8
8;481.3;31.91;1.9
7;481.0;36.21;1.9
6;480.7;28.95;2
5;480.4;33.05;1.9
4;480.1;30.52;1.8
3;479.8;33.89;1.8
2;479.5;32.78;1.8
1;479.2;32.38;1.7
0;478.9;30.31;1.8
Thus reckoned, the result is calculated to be 136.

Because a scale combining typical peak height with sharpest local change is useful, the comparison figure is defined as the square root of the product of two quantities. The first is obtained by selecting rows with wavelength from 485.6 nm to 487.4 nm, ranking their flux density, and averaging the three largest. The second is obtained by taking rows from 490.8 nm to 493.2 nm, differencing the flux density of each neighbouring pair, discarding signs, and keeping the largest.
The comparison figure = 11.0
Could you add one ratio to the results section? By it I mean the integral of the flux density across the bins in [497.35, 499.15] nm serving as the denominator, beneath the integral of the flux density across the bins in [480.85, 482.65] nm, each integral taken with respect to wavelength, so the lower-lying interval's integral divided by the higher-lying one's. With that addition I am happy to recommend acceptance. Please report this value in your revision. 1.04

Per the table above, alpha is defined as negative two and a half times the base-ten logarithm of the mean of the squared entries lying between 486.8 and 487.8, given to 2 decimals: -7.37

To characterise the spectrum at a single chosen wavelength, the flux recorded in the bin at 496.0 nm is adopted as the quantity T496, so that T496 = 28.23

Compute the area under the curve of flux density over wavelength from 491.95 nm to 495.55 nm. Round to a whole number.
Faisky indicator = 115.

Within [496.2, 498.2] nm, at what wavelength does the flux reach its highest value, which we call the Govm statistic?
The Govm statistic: 497.8 nm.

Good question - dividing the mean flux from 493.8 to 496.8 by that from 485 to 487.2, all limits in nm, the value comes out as 1.11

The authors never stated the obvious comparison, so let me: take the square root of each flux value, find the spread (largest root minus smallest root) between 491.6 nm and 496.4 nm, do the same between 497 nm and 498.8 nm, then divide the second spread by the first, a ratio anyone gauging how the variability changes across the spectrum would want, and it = 1.2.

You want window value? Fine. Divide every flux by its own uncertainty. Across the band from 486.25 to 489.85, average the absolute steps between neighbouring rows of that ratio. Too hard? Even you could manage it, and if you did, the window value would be 2.51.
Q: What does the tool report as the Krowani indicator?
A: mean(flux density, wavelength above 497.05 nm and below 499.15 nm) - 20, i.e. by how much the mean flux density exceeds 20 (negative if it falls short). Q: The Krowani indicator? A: 11.8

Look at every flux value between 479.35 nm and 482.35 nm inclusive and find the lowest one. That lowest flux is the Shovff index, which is 28.95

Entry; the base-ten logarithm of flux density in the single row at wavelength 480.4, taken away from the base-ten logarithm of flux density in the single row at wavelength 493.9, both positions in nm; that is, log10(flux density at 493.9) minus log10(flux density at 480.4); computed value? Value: -0.020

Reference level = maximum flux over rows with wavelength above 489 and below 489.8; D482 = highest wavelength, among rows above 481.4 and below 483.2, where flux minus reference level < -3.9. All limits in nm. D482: 483.1 nm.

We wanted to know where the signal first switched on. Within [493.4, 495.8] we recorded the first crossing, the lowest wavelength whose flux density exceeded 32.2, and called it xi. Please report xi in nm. 494.5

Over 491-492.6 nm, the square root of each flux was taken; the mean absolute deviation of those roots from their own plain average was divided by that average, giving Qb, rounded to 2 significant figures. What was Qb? 0.032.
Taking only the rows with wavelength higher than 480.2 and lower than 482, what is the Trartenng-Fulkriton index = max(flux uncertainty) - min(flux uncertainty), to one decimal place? 0.2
